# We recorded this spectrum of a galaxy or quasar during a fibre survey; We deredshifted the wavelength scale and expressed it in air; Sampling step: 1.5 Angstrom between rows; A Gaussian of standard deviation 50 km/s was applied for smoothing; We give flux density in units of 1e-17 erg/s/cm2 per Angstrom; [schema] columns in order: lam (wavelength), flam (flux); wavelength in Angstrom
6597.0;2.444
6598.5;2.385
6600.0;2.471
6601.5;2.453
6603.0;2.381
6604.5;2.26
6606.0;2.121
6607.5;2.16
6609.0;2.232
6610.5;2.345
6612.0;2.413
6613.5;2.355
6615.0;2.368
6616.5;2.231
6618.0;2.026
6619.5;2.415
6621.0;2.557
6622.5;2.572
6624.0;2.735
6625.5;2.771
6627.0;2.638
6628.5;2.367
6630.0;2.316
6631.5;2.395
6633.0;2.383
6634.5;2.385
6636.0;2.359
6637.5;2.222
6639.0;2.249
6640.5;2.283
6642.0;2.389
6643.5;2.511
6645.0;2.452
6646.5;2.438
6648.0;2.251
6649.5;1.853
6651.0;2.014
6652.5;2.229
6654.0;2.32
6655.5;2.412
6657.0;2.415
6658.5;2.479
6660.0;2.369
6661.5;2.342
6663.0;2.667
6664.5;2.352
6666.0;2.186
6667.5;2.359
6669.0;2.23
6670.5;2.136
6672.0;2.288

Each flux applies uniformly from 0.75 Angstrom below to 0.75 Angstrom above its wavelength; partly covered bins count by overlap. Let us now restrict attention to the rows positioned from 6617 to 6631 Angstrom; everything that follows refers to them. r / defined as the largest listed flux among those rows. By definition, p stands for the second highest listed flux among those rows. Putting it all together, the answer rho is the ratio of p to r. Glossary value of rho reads 0.987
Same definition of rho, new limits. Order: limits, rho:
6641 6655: 0.977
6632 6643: 0.998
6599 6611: 0.993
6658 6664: 0.930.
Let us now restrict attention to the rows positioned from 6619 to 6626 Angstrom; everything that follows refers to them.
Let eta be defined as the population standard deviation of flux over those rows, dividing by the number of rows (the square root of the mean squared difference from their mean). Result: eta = 0.129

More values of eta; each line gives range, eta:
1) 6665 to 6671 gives 0.083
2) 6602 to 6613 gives 0.103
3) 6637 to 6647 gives 0.104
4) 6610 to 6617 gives 0.060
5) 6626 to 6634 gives 0.112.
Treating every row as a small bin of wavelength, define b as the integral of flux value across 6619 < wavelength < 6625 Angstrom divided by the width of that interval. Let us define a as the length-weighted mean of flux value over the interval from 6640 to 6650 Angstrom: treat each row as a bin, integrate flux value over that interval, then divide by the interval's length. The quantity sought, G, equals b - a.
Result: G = 0.26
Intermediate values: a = 2.32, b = 2.58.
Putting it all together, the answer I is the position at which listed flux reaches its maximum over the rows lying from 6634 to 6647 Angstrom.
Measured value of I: 6643.5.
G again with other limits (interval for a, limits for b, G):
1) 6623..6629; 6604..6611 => -0.42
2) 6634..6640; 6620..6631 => 0.26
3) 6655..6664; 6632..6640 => -0.12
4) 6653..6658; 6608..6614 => -0.05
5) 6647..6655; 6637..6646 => 0.21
